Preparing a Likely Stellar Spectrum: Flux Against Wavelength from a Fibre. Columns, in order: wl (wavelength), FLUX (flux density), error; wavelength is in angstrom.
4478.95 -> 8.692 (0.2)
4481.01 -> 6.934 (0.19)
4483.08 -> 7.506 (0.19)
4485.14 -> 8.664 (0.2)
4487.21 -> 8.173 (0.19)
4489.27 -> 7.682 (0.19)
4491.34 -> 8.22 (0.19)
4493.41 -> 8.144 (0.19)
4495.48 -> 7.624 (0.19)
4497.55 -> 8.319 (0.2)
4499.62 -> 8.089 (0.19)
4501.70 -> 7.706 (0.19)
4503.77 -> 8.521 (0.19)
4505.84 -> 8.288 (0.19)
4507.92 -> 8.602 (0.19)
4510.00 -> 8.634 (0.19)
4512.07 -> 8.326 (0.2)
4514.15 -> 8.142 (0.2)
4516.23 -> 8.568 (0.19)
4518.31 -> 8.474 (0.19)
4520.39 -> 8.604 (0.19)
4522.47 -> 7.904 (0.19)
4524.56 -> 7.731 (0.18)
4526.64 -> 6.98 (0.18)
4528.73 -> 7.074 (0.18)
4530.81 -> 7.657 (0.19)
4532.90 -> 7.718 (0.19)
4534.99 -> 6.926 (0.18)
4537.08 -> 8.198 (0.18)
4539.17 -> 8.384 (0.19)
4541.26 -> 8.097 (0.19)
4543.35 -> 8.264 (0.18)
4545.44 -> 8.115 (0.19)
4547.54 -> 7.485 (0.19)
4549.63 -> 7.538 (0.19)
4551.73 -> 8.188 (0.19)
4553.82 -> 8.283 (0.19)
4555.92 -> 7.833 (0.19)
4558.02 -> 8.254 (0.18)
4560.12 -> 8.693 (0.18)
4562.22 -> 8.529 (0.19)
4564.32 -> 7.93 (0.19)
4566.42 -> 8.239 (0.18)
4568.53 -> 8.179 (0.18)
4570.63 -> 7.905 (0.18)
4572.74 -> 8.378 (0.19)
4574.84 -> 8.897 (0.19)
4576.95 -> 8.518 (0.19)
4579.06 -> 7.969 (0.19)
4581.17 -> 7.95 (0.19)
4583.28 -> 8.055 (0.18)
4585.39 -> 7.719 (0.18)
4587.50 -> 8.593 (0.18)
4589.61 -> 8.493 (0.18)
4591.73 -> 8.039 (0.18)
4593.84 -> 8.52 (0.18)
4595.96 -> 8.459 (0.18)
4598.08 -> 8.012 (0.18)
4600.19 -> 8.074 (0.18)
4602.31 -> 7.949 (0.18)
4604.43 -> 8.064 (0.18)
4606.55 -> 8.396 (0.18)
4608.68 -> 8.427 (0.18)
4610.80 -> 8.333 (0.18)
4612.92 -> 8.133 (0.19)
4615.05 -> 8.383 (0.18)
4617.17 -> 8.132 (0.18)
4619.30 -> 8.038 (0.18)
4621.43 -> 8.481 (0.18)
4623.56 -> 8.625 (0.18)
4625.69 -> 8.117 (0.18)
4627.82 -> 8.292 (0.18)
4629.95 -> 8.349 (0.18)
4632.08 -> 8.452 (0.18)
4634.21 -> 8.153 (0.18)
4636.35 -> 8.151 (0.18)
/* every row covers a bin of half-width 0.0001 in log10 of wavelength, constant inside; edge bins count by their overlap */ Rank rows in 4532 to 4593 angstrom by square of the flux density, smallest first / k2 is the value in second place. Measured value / 56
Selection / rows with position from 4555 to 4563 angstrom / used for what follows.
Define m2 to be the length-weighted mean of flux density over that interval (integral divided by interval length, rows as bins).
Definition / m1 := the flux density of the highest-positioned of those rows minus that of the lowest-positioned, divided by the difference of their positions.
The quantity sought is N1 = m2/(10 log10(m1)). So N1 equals -0.87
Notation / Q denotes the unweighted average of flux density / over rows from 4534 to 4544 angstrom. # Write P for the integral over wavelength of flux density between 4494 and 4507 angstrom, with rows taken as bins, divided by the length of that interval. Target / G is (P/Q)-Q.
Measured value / -7.0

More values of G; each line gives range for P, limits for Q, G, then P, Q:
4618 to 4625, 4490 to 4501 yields -7.0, 8.4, 8.08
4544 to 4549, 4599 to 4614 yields -7.2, 7.8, 8.20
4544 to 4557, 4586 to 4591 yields -7.6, 7.9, 8.54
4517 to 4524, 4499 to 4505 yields -7.1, 8.3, 8.11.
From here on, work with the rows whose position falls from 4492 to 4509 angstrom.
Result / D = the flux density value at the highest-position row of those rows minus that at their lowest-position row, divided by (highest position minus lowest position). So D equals 0.03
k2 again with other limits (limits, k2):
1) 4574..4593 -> 63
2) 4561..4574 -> 63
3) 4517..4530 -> 50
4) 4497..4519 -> 65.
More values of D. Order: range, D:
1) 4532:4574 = 0.02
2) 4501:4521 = 0.05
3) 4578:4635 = 0.00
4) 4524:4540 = 0.04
